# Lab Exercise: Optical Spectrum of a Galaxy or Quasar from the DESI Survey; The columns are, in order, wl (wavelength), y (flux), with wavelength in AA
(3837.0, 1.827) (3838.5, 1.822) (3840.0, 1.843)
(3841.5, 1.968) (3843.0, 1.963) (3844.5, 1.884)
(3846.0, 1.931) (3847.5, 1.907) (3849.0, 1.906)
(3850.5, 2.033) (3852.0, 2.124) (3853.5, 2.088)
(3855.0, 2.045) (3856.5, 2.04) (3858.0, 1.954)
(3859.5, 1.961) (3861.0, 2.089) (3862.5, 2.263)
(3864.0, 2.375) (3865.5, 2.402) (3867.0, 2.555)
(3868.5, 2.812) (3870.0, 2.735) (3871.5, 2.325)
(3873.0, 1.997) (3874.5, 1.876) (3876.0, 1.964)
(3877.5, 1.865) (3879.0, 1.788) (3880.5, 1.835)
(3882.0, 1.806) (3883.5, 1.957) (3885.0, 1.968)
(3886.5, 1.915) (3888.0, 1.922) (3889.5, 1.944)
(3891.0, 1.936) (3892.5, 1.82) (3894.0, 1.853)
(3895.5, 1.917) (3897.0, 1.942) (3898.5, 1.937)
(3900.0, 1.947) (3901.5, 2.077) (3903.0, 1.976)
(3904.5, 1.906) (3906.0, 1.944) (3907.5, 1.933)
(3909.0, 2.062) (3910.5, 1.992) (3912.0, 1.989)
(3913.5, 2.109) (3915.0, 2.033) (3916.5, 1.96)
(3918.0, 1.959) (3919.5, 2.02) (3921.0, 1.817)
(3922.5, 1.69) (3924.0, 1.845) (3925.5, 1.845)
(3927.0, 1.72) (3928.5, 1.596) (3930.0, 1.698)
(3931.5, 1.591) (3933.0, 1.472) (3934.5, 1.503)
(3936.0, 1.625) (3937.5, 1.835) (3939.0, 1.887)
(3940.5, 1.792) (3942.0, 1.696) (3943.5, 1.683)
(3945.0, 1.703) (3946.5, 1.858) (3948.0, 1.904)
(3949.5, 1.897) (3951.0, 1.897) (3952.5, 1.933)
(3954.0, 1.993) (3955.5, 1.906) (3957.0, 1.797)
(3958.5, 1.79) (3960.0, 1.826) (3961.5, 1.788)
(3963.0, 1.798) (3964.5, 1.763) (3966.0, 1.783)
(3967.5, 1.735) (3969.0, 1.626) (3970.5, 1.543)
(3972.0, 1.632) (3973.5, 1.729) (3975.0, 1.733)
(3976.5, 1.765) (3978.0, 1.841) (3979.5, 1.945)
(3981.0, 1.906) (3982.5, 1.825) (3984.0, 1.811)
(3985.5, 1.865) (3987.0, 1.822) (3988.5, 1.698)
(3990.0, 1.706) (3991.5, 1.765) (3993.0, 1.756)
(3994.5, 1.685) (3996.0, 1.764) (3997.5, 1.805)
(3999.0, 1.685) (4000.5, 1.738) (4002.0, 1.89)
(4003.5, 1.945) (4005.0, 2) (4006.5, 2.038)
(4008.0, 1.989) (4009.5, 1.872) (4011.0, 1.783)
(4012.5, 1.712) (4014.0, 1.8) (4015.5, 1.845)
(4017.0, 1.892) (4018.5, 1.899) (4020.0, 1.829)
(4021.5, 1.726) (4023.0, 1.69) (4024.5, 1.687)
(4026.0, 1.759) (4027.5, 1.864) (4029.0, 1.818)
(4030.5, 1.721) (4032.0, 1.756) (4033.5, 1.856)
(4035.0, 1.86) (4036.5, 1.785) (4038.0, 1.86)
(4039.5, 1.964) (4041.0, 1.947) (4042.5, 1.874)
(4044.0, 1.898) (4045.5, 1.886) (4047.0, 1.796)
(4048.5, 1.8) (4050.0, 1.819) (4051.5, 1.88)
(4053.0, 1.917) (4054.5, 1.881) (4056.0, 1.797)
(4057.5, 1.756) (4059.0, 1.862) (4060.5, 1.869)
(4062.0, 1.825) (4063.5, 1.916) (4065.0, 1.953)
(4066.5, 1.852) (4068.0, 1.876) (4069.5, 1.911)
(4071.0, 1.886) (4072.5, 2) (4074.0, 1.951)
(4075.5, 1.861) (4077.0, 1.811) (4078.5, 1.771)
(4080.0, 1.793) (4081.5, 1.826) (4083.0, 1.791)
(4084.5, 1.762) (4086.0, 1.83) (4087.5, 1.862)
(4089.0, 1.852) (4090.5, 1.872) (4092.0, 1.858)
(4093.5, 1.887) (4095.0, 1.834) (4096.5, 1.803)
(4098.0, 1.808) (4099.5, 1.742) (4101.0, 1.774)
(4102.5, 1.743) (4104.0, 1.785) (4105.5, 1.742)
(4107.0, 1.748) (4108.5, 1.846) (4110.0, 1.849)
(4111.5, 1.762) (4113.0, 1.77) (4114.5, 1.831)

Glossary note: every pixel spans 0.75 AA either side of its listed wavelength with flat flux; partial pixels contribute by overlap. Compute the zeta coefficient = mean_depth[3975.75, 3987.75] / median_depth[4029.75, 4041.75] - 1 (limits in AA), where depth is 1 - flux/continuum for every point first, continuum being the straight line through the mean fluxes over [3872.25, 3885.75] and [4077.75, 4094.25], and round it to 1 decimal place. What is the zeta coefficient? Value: -2.0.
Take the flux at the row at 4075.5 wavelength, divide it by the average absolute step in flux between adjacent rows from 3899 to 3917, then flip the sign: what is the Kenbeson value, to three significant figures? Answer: -24.9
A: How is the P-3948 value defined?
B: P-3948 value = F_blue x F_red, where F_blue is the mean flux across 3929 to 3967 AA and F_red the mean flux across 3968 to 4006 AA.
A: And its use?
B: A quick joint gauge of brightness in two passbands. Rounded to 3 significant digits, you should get 3.16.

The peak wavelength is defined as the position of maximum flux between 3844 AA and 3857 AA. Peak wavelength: 3852.0 AA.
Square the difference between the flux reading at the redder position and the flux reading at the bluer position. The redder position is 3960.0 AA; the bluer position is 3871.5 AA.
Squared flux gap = 0.25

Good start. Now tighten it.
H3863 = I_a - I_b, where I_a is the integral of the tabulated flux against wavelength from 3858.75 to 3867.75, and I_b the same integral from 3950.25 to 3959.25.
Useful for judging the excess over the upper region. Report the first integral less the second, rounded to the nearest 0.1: 3.5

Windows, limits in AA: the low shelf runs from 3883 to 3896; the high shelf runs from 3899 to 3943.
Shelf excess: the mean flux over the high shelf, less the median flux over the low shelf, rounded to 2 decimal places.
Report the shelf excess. -0.08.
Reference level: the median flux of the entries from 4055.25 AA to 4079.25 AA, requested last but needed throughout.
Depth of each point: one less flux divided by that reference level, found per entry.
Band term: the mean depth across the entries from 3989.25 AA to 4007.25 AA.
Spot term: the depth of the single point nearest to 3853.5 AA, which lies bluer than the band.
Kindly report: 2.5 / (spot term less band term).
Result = -17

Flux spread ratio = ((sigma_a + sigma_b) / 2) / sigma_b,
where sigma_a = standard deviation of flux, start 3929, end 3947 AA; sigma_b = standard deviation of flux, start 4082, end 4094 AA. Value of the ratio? 2.1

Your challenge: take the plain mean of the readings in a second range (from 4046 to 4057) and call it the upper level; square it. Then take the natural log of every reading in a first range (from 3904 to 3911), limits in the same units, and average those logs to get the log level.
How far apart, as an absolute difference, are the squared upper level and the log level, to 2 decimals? 2.71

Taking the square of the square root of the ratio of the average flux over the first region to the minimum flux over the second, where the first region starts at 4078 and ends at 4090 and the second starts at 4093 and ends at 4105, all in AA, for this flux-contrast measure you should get 1.04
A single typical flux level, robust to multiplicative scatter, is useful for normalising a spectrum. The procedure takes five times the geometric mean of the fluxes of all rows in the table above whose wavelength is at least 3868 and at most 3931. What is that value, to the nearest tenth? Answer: 9.7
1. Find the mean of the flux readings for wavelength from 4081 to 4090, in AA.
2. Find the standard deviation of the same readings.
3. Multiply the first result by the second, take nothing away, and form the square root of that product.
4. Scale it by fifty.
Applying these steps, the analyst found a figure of 13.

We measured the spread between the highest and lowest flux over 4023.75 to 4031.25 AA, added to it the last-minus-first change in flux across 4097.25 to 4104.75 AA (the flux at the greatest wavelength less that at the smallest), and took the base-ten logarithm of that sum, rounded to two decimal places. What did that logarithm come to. -0.81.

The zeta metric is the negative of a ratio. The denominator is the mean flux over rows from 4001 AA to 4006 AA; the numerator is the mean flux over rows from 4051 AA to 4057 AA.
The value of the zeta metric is -0.96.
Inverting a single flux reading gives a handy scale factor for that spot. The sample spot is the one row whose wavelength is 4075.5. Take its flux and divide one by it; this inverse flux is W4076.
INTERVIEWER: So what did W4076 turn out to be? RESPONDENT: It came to 0.537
